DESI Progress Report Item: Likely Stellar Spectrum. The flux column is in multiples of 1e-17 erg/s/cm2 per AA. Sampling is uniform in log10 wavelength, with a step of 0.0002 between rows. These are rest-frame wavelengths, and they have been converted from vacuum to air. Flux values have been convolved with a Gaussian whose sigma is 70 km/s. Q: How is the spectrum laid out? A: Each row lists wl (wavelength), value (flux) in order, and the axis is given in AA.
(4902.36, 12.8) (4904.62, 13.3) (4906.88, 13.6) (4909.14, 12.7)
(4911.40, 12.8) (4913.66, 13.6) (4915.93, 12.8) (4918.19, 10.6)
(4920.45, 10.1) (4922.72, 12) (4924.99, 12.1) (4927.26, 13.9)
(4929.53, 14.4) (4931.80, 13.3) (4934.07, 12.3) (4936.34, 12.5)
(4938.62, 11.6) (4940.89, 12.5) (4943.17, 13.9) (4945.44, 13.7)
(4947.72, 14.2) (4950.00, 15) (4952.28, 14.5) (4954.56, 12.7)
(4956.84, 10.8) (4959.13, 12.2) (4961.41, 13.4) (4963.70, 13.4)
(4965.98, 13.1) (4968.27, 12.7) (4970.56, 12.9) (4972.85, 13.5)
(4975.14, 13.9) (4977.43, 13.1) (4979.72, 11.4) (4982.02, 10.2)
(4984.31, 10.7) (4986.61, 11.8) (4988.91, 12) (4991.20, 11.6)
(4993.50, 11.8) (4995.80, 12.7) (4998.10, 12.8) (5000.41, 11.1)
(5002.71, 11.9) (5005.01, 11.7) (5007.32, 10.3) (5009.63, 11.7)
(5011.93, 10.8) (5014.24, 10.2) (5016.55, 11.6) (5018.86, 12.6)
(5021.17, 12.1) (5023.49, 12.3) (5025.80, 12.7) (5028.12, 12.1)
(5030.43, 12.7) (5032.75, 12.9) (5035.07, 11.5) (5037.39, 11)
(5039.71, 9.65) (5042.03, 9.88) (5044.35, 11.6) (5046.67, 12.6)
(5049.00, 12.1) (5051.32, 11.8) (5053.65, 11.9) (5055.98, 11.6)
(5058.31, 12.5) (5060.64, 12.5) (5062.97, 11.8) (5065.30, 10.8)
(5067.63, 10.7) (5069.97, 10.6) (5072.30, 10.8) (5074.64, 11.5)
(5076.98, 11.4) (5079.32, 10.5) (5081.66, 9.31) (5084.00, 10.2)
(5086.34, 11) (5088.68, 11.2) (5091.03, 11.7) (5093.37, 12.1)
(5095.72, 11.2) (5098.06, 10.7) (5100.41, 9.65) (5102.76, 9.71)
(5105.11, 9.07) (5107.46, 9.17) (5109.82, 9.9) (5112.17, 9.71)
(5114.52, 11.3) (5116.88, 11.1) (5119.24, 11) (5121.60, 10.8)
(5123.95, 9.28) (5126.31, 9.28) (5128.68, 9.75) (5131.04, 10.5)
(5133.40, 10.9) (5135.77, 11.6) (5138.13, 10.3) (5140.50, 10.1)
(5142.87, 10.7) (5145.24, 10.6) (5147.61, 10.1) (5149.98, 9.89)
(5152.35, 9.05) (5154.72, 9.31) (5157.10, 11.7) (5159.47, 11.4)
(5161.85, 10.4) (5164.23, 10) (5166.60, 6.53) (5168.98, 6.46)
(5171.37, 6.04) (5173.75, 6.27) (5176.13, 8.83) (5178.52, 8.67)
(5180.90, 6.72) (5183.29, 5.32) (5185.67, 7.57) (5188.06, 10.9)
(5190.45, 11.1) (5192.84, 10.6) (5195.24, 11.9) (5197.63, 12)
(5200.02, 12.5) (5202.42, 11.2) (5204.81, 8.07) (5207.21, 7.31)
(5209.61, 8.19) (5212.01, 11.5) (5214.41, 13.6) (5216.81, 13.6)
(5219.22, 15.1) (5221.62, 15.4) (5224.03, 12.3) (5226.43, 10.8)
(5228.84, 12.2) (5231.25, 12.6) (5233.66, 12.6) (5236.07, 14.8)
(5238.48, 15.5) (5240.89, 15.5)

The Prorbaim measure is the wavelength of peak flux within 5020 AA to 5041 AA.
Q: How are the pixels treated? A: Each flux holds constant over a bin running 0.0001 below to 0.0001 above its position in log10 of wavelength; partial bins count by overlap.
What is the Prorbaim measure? 5032.75 AA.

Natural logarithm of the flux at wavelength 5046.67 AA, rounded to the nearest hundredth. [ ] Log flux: 2.53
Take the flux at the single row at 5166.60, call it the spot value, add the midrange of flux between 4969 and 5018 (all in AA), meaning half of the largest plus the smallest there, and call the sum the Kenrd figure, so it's 18.6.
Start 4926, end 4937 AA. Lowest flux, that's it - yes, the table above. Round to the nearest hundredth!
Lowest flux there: 12.30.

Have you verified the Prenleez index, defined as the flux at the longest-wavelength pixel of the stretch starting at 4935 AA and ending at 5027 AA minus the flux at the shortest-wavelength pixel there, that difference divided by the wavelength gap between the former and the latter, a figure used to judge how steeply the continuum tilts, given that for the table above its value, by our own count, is 0.002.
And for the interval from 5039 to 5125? -0.004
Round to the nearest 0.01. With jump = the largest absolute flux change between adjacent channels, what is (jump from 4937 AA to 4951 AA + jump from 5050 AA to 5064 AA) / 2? 1.15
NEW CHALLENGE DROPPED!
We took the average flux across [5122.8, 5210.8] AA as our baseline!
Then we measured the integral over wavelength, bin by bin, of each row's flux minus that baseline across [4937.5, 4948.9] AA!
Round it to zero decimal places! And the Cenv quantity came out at 42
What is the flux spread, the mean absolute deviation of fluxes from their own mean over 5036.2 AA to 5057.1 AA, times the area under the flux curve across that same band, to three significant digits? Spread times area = 185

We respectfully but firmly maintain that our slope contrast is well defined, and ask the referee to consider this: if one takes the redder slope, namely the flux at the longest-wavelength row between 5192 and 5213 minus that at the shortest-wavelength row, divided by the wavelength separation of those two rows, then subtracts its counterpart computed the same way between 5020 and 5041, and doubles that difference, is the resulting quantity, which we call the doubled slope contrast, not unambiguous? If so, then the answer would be 0.36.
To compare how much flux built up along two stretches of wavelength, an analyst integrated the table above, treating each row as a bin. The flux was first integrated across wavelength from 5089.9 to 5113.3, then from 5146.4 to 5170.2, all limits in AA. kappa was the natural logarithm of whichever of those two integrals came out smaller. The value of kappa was 5.42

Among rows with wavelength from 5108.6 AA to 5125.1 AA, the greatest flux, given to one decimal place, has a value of 11.3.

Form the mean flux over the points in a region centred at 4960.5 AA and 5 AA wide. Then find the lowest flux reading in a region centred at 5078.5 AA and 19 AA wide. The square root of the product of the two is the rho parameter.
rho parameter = 10.9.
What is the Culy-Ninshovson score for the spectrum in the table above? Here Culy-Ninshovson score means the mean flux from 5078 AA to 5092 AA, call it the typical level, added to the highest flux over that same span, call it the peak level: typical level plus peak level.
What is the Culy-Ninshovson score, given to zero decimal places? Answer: 22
